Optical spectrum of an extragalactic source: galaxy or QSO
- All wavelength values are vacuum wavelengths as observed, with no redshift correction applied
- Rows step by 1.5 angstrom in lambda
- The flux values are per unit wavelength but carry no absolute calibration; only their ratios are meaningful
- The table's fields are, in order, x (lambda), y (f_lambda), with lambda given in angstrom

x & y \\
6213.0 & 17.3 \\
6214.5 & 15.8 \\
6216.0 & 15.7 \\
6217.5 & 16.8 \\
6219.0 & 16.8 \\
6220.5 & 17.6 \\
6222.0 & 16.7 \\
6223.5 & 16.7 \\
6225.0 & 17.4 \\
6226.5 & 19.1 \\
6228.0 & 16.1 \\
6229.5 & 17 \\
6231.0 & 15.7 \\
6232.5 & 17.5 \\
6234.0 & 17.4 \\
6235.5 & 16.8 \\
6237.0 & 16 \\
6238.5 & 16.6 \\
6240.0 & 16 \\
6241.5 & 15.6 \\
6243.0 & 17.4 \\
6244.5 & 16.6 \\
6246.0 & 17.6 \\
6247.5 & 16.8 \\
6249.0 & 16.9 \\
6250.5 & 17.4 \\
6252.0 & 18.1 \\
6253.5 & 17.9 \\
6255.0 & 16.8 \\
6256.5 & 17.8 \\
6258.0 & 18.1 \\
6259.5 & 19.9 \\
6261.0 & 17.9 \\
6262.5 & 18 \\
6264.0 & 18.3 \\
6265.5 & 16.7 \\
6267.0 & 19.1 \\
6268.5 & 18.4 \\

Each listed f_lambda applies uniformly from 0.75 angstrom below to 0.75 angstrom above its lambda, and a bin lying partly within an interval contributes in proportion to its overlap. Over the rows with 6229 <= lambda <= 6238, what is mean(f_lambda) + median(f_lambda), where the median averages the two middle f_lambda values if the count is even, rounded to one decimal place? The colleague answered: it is 33.6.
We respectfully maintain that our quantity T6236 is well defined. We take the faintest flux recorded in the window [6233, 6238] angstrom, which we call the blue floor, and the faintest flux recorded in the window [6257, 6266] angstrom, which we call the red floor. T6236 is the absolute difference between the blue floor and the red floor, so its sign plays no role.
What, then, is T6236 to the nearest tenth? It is 0.7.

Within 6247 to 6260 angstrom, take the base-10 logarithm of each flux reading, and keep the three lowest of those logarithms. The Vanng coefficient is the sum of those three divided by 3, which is 1.226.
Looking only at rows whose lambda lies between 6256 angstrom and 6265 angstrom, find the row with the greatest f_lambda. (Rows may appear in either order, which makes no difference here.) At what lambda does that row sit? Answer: 6259.5 angstrom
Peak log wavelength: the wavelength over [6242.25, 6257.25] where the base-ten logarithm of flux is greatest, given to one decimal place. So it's 6252.0 angstrom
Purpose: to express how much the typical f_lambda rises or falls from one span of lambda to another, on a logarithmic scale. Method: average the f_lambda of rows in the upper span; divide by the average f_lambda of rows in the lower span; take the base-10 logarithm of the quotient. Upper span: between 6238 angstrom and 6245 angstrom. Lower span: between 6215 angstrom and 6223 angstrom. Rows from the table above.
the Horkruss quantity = -0.007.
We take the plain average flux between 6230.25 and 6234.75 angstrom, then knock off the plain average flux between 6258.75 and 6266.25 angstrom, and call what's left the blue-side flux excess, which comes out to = -1.3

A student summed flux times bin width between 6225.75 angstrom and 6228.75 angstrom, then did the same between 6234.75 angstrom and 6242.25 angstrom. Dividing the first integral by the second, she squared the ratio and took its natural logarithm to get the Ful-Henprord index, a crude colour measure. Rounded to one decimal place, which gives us -1.7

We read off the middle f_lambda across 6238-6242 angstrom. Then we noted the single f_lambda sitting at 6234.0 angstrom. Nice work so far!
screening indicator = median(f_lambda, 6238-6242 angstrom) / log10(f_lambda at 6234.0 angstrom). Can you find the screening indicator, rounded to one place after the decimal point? 12.9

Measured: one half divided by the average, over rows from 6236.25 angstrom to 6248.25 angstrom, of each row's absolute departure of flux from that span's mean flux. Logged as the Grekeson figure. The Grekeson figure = 0.941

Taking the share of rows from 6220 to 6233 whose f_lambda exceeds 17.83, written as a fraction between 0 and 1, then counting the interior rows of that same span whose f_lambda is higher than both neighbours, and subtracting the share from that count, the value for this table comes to 1.9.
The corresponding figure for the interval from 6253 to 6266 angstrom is 1.3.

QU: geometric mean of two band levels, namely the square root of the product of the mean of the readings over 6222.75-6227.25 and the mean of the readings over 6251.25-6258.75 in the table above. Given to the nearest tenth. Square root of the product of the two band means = 17.7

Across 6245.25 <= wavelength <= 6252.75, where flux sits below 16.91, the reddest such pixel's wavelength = 6249.0 angstrom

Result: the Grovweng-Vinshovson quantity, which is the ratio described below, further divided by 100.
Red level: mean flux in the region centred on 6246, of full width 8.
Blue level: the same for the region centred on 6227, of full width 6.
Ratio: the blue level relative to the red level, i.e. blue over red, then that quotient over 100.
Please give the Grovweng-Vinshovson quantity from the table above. 0.0102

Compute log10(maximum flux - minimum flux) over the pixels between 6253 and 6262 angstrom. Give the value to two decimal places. 0.49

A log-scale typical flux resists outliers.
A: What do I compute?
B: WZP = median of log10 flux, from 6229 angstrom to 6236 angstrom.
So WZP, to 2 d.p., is 1.23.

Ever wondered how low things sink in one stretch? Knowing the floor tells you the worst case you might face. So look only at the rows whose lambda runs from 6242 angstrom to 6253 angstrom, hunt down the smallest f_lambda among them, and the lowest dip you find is 16.6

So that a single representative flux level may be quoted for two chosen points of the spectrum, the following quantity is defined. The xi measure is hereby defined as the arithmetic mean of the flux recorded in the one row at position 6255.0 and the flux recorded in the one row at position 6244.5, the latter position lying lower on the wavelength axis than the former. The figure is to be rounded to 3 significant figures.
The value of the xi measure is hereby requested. 16.7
